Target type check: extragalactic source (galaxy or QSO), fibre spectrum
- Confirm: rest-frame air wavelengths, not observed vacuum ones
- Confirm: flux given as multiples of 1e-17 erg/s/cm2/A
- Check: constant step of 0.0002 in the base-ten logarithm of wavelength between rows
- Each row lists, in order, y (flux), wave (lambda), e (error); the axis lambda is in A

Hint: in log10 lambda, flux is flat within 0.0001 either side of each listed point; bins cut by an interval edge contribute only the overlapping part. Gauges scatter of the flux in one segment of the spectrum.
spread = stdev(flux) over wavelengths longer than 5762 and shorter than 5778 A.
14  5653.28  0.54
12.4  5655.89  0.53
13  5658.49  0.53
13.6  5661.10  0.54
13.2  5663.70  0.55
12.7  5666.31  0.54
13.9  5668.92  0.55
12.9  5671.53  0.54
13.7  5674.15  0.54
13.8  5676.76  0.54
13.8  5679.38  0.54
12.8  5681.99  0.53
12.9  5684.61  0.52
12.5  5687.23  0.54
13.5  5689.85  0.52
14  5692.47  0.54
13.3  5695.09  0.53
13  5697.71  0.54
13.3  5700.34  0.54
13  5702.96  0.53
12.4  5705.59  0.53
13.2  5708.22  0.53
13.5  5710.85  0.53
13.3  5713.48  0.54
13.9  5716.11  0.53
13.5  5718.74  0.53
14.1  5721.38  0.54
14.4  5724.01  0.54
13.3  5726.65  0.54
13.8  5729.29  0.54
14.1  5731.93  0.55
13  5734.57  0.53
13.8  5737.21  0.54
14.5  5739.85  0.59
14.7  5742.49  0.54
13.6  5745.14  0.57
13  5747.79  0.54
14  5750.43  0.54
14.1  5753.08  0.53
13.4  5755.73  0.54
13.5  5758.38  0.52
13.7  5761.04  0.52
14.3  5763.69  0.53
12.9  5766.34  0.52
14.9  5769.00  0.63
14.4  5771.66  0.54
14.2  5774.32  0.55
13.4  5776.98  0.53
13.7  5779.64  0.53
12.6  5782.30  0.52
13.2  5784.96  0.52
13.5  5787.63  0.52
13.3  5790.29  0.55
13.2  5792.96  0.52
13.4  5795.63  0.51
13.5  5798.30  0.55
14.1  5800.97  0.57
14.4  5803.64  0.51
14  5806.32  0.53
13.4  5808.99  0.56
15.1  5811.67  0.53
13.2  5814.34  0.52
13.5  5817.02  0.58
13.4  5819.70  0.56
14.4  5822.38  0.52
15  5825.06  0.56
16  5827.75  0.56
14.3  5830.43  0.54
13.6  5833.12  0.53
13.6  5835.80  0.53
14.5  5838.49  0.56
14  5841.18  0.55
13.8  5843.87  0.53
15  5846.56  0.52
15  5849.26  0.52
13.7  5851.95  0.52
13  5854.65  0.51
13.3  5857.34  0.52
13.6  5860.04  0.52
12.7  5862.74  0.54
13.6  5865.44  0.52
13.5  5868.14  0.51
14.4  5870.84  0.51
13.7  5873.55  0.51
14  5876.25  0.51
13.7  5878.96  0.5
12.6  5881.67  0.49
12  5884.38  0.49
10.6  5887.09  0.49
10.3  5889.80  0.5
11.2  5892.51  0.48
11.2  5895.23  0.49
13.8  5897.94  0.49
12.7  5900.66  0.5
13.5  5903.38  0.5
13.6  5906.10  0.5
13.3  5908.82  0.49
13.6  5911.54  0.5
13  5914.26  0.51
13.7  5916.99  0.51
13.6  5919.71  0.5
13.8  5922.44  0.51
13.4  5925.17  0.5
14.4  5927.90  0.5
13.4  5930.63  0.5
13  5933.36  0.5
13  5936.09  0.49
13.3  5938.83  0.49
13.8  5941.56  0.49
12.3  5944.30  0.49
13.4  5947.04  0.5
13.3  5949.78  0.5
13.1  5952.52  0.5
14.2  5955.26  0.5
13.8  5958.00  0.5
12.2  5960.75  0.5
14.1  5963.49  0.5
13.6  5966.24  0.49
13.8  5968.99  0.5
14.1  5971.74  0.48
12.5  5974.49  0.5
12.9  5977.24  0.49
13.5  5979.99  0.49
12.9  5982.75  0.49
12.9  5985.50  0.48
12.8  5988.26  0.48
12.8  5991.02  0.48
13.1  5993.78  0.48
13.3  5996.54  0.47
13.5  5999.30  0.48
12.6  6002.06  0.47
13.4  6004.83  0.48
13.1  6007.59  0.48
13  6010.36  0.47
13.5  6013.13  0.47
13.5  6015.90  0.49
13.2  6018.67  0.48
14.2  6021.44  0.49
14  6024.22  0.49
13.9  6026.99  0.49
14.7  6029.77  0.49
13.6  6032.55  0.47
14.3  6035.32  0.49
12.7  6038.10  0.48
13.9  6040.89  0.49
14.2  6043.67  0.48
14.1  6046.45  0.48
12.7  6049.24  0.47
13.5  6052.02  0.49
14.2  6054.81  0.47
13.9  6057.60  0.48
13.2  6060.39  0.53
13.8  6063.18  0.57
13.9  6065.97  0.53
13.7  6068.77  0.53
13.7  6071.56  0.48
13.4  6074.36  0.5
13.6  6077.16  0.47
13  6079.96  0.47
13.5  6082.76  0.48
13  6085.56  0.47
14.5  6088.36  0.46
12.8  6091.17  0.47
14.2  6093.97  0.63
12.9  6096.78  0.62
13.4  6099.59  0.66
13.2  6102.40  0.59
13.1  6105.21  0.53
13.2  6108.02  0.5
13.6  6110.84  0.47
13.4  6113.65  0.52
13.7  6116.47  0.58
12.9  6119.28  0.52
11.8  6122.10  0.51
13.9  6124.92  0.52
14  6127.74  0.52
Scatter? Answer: 0.7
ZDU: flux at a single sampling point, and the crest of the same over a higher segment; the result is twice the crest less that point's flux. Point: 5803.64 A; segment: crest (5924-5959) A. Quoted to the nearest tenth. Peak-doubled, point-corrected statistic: 14.4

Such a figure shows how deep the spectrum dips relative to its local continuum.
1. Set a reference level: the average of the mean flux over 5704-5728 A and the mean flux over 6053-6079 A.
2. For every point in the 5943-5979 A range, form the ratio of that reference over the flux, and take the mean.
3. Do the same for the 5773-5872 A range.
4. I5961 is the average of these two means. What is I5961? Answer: 1.00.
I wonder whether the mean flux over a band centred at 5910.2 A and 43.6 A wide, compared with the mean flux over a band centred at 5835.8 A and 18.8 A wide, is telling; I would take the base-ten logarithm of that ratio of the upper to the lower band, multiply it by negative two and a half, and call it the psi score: 0.10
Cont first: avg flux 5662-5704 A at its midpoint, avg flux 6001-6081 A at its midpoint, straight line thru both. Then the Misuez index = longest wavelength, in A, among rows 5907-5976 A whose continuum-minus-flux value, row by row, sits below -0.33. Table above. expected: 5971.74 A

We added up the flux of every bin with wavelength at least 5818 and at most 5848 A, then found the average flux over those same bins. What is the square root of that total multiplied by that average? 48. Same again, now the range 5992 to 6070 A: 72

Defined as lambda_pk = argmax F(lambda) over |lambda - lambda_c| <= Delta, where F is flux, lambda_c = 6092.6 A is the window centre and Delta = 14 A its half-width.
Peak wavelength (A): 6088.36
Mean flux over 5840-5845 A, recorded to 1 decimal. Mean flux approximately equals 13.9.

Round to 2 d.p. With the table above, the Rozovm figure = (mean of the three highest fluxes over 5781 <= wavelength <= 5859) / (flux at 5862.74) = 1.21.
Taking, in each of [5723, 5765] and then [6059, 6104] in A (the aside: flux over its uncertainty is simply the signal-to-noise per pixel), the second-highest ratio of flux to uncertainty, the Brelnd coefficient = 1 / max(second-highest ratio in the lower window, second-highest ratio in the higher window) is 0.0346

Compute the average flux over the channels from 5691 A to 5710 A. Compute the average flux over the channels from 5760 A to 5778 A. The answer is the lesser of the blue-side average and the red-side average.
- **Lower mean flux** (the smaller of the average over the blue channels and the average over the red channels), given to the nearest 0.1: 13.2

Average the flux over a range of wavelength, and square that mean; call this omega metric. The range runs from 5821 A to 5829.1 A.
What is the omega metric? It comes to 229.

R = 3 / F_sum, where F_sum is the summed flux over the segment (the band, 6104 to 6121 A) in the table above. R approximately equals 0.0375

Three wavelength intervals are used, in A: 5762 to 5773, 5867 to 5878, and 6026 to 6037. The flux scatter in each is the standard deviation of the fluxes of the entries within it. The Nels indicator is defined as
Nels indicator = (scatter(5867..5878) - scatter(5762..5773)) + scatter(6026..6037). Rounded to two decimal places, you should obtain 0.01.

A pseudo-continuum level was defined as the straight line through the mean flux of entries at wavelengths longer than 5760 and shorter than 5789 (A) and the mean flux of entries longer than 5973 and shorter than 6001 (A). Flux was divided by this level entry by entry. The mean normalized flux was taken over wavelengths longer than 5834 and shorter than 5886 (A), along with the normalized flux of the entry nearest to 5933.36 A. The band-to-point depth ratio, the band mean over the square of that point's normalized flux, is 1.05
